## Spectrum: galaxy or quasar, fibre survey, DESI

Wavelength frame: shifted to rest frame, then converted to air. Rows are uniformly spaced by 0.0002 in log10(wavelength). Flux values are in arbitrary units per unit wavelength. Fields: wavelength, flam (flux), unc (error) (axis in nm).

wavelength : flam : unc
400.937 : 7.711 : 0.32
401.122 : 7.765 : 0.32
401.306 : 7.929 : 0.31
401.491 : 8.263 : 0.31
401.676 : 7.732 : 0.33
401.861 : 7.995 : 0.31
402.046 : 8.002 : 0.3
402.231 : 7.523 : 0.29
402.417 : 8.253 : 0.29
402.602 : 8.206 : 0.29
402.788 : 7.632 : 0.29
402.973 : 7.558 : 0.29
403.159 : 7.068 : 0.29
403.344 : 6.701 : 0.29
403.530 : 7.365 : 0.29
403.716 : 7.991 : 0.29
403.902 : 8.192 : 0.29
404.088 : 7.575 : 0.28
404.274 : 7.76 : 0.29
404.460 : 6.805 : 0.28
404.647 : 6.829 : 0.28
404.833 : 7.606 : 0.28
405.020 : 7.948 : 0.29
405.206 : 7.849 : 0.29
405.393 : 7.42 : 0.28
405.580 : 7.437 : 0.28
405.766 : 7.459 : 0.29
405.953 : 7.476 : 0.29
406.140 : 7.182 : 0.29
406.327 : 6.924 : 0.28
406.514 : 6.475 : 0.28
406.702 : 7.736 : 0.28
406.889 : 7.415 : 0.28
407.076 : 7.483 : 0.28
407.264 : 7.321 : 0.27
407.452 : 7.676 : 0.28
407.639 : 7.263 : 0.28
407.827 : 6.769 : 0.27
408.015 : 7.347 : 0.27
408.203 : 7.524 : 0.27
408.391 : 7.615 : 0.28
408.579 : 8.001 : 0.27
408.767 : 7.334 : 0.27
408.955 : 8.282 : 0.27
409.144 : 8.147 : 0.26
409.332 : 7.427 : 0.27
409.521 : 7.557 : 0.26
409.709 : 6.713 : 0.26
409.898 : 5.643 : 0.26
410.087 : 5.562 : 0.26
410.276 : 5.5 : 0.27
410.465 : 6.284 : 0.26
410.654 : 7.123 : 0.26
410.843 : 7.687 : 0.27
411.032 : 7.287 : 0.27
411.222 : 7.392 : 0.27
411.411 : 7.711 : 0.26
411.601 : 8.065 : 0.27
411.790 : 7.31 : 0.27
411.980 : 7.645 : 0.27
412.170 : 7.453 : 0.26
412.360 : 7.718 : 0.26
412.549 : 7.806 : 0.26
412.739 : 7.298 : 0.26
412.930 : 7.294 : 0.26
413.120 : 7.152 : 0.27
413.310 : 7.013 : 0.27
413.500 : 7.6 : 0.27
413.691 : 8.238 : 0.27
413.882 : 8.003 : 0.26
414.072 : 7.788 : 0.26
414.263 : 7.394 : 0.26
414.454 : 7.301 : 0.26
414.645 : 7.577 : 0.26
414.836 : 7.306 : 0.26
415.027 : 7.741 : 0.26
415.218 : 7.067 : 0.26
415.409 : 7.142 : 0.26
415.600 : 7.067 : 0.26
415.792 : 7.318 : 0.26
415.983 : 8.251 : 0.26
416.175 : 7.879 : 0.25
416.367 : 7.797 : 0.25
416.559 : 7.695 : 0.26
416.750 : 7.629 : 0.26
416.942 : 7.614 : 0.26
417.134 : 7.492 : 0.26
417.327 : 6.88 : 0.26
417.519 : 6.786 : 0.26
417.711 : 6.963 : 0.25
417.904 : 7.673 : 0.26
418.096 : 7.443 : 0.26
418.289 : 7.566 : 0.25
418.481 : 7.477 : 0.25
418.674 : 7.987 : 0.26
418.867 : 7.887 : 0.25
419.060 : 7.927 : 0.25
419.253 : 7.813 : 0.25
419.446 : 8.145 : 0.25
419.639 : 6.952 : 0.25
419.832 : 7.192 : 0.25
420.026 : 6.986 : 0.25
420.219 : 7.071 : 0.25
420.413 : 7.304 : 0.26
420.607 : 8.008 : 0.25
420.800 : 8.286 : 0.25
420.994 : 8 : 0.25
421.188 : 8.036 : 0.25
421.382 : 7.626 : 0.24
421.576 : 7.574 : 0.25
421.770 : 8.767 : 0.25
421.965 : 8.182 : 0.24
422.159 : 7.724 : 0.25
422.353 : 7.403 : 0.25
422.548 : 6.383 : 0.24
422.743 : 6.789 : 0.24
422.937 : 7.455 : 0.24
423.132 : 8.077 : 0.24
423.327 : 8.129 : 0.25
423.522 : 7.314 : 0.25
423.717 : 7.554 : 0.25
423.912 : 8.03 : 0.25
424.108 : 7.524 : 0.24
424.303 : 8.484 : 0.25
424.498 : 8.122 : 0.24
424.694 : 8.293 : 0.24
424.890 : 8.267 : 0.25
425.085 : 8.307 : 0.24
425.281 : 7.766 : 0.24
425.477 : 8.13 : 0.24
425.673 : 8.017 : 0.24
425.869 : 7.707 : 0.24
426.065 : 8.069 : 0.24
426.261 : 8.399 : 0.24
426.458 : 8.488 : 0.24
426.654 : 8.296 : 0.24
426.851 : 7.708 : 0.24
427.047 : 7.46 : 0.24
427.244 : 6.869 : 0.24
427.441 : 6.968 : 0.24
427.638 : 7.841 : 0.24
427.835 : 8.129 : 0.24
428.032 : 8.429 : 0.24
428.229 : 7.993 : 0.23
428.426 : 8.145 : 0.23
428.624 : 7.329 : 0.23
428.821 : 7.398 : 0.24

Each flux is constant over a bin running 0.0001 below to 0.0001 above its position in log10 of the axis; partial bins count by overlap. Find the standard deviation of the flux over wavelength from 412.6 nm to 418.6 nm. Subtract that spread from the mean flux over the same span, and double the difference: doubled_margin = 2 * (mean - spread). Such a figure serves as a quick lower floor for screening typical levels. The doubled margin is 14.2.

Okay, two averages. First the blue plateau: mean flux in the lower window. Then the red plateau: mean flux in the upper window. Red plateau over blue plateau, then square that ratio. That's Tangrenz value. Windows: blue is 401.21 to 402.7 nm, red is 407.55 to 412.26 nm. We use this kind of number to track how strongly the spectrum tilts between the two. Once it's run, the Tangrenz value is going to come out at 0.82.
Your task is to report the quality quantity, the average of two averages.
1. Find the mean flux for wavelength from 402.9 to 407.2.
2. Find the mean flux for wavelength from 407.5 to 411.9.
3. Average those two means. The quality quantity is 7.30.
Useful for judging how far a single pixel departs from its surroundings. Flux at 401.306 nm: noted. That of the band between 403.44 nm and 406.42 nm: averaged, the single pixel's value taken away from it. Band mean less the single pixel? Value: -0.4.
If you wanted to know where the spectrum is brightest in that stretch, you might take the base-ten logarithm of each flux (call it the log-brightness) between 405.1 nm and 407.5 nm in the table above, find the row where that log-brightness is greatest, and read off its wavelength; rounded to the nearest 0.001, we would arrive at 405.206 nm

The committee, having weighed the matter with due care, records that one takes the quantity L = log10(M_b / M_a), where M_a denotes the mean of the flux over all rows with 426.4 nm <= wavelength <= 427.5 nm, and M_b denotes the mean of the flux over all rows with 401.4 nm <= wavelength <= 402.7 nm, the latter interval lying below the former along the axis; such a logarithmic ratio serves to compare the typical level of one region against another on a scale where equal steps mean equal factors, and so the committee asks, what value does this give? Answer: 0.020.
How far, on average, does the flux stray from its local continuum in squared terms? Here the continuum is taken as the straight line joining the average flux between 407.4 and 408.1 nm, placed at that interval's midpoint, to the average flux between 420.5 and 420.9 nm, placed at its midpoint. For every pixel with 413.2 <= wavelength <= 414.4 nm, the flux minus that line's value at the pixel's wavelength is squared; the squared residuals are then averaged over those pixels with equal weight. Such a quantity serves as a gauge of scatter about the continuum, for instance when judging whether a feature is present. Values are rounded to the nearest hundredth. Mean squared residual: 0.16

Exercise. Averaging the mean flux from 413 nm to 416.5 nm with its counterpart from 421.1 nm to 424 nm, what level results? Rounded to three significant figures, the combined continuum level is 7.60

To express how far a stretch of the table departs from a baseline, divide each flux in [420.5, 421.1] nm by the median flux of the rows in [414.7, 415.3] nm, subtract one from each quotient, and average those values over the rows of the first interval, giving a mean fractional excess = 0.11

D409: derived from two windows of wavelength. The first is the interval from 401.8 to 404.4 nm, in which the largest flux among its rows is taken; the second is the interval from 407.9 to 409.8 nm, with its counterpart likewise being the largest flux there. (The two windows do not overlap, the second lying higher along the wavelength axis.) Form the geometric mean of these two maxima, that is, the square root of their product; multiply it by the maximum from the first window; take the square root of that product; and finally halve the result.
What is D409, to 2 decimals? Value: 4.13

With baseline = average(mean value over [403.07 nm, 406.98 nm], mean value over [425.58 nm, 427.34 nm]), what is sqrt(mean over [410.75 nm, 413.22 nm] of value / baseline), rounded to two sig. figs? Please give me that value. 0.99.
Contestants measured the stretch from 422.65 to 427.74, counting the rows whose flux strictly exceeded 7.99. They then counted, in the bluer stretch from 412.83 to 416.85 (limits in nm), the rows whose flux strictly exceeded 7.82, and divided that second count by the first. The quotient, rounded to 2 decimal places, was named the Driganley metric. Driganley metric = 0.29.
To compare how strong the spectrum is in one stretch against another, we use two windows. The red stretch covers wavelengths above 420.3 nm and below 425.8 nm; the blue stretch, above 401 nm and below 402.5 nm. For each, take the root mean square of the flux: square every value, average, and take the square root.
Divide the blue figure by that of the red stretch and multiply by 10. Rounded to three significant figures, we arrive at 10.1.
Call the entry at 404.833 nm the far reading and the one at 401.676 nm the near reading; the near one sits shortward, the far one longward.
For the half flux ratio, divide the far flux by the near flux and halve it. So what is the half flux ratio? 0.492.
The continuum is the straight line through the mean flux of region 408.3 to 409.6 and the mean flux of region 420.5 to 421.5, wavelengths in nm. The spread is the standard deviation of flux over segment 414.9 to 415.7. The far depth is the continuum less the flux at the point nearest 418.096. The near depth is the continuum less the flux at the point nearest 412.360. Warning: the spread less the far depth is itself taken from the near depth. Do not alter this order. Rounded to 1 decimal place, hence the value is 0.3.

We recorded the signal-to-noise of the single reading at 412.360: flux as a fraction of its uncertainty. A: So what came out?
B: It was 29.7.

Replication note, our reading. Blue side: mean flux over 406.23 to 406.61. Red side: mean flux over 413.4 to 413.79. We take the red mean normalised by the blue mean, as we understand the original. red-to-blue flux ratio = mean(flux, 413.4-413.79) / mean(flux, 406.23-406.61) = 1.18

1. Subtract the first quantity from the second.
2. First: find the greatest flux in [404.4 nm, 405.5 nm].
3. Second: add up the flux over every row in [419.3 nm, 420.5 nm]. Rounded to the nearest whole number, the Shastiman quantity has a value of 36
